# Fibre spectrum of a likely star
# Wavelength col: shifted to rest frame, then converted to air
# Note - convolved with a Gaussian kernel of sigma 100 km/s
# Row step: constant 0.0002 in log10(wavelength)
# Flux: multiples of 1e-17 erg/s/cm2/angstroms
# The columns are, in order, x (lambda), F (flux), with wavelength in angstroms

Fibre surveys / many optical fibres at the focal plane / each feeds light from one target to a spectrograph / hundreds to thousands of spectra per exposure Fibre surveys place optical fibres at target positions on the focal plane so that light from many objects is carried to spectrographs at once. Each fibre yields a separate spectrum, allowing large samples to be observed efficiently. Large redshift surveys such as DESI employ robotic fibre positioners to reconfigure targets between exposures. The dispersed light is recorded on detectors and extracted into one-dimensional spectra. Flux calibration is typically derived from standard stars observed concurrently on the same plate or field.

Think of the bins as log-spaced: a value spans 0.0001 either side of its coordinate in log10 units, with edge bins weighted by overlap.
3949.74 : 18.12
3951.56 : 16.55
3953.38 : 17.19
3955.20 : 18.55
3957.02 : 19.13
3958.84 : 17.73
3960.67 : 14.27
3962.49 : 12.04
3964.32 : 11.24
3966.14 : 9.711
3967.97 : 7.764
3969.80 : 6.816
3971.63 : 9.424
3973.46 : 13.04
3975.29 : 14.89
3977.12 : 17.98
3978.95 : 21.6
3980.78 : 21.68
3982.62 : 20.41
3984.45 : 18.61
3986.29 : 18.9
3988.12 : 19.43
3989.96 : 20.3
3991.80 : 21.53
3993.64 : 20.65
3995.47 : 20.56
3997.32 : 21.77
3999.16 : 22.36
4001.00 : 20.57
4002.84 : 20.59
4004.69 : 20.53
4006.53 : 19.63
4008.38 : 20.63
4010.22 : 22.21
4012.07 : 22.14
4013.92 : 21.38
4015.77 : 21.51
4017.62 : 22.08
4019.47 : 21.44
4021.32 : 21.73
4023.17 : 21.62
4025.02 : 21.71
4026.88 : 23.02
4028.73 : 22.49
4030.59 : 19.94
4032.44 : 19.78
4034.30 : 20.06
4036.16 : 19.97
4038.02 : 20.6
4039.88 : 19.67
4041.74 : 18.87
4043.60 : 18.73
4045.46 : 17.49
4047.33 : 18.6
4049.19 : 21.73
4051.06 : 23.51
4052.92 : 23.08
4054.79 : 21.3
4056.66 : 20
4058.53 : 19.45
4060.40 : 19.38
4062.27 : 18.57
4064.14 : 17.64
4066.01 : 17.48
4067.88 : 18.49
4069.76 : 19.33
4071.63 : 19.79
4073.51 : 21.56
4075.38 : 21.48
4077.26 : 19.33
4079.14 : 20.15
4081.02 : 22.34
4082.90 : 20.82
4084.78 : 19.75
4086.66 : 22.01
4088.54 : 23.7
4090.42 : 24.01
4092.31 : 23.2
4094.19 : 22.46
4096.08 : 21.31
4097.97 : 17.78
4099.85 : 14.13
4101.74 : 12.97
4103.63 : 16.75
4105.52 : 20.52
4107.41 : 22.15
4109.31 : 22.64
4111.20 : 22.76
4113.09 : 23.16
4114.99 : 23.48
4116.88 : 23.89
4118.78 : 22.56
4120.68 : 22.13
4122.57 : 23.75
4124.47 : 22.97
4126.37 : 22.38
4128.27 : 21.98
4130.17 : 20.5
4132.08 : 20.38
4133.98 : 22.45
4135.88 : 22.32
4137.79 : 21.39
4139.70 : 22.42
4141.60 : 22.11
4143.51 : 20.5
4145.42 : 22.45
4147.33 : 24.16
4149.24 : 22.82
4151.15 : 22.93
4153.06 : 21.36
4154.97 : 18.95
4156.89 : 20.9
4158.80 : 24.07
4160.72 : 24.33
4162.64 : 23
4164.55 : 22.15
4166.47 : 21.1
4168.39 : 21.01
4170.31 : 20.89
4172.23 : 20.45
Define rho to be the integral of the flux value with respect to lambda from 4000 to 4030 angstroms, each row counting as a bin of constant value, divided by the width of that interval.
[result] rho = 21.4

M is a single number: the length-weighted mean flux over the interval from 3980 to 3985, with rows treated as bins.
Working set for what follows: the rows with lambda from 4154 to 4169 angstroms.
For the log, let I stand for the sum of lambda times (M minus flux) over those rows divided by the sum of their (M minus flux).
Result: 4162.3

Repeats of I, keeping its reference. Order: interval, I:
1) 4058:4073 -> 4064.9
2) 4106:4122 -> 4114.2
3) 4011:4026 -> 4018.4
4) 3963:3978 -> 3969.5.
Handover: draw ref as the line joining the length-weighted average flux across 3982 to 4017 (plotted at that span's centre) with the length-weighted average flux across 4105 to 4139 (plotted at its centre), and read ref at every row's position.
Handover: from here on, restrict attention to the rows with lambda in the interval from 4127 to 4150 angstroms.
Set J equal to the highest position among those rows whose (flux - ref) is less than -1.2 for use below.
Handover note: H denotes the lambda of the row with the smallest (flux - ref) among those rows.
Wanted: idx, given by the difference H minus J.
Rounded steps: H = 4143.51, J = 4143.51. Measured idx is 0.0 angstroms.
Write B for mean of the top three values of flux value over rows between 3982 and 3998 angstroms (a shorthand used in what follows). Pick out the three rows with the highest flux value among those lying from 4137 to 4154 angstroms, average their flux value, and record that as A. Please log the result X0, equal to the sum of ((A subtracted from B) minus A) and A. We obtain -2.0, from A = 23.3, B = 21.3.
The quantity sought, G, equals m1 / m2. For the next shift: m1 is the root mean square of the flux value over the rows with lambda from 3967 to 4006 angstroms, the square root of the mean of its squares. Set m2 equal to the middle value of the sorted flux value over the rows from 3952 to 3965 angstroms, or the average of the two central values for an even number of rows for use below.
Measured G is 1.09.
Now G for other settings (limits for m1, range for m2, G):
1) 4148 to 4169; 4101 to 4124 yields 0.98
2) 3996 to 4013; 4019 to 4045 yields 1.04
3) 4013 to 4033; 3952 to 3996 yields 1.18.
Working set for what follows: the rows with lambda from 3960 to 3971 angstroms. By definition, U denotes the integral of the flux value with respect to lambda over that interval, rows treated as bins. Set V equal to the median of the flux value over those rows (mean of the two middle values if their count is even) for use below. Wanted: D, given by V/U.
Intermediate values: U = 112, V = 10.5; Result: 0.09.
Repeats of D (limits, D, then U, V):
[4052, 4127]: 0.01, 1557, 21.4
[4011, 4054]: 0.02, 900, 21.4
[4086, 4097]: 0.09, 251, 22.8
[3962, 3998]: 0.03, 592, 18.8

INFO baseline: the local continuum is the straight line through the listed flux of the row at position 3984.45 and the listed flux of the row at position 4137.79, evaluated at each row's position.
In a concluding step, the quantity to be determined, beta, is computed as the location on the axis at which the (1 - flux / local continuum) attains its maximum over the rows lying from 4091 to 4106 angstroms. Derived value 4101.74 angstroms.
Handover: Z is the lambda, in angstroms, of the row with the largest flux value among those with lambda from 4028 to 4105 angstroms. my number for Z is 4090.42 angstroms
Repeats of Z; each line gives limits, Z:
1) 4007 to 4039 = 4026.88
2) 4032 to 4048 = 4038.02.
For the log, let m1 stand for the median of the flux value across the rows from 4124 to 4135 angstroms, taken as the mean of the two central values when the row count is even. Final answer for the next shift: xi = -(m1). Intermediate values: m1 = 22.2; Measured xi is -22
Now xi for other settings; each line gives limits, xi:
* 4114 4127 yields -23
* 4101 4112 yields -21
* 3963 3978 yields -10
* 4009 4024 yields -22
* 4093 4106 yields -18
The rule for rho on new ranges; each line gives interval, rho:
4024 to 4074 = 20.1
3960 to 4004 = 17.0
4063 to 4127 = 20.8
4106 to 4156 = 22.2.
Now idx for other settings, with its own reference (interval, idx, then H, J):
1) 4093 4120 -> -3.8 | 4101.74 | 4105.52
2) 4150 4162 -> -1.9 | 4154.97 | 4156.89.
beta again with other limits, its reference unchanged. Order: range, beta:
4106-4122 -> 4120.68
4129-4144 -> 4143.51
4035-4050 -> 4045.46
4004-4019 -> 4006.53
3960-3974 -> 3969.80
